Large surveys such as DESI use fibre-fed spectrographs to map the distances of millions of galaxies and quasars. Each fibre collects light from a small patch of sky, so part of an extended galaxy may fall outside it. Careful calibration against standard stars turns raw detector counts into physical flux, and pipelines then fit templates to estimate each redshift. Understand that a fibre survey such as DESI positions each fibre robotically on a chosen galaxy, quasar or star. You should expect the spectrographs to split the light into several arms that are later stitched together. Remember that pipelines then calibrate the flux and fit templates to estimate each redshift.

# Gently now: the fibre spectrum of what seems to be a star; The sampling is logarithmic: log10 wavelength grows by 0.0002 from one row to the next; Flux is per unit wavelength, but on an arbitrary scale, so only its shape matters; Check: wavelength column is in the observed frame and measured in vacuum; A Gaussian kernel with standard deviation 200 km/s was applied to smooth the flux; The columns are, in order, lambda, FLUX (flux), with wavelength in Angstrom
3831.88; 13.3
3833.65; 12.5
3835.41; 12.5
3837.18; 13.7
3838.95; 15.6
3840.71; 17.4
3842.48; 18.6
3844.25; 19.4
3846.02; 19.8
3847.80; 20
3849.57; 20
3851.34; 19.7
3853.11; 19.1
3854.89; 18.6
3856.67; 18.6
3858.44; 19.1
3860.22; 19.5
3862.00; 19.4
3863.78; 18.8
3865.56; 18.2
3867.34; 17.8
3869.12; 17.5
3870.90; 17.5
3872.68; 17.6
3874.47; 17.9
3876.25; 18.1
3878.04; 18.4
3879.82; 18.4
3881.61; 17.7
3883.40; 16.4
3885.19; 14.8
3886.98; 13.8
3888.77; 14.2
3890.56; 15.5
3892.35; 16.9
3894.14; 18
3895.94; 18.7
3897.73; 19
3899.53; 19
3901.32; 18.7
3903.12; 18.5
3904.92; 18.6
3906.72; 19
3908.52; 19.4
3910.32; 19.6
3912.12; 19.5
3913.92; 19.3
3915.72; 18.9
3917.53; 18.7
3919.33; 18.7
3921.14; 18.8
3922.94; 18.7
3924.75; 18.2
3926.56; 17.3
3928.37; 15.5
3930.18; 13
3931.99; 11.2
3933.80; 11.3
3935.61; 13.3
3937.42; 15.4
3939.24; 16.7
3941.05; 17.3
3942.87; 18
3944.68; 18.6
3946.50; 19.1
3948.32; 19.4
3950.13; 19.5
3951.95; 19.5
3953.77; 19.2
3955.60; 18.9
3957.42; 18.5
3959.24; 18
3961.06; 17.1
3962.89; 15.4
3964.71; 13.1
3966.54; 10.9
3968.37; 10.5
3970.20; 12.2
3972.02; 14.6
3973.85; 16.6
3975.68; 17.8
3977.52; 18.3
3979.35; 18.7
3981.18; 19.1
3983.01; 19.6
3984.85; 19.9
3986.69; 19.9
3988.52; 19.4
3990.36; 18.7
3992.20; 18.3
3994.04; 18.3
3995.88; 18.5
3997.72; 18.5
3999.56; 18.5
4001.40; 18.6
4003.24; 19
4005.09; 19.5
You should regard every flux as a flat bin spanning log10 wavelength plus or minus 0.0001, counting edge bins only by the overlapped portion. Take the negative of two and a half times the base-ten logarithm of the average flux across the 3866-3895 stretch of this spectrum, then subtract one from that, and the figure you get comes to -4.07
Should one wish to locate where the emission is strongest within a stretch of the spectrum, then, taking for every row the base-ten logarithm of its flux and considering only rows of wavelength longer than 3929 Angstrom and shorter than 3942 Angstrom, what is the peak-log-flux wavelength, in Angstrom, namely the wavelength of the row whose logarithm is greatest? 3941.05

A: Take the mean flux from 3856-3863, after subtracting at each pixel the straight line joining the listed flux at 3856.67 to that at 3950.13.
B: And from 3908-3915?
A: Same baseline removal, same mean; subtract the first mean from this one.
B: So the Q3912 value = -0.2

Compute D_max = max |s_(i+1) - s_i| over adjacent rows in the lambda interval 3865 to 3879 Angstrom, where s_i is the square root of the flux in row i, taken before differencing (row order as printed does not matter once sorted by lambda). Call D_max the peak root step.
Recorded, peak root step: 0.05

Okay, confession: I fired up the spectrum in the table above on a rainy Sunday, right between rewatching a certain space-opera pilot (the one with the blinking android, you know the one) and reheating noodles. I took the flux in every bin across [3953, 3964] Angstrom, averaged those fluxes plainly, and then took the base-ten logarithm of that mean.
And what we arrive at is 1.25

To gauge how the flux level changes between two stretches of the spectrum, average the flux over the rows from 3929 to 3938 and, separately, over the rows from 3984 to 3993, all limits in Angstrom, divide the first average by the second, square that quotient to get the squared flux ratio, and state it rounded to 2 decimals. 0.45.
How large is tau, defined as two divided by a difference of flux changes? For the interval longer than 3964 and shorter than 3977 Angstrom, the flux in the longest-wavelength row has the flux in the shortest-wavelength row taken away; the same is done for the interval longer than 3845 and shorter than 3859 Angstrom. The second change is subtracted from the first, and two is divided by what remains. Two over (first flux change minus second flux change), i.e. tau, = 0.37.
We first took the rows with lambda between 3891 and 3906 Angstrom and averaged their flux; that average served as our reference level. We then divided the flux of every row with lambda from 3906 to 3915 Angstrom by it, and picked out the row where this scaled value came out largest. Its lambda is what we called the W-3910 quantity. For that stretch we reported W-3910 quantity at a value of 3910.32 Angstrom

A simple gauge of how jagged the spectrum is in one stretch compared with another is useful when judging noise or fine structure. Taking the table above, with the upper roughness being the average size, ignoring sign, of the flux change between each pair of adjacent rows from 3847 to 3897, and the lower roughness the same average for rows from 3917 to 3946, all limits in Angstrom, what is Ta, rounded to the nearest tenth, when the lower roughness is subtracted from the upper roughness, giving -0.5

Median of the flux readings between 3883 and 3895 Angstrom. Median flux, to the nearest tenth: 15.5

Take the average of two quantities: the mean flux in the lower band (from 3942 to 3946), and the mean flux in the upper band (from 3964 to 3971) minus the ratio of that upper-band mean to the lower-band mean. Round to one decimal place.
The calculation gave 14.7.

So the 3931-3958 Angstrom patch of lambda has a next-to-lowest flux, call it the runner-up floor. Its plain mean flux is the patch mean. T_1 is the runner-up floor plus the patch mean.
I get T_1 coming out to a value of 28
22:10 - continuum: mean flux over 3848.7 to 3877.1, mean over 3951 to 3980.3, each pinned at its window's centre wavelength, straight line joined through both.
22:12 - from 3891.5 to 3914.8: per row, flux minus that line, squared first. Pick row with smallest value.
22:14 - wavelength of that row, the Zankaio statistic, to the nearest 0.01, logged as 3894.14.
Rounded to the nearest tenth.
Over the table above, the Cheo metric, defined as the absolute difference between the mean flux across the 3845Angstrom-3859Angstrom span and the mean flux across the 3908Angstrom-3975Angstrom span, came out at 2.6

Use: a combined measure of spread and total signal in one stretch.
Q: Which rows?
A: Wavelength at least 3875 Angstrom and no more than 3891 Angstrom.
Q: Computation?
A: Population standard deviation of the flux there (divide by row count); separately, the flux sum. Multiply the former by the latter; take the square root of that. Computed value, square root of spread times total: 16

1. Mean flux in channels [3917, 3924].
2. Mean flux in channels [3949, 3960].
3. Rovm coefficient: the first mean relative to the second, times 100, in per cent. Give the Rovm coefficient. 99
